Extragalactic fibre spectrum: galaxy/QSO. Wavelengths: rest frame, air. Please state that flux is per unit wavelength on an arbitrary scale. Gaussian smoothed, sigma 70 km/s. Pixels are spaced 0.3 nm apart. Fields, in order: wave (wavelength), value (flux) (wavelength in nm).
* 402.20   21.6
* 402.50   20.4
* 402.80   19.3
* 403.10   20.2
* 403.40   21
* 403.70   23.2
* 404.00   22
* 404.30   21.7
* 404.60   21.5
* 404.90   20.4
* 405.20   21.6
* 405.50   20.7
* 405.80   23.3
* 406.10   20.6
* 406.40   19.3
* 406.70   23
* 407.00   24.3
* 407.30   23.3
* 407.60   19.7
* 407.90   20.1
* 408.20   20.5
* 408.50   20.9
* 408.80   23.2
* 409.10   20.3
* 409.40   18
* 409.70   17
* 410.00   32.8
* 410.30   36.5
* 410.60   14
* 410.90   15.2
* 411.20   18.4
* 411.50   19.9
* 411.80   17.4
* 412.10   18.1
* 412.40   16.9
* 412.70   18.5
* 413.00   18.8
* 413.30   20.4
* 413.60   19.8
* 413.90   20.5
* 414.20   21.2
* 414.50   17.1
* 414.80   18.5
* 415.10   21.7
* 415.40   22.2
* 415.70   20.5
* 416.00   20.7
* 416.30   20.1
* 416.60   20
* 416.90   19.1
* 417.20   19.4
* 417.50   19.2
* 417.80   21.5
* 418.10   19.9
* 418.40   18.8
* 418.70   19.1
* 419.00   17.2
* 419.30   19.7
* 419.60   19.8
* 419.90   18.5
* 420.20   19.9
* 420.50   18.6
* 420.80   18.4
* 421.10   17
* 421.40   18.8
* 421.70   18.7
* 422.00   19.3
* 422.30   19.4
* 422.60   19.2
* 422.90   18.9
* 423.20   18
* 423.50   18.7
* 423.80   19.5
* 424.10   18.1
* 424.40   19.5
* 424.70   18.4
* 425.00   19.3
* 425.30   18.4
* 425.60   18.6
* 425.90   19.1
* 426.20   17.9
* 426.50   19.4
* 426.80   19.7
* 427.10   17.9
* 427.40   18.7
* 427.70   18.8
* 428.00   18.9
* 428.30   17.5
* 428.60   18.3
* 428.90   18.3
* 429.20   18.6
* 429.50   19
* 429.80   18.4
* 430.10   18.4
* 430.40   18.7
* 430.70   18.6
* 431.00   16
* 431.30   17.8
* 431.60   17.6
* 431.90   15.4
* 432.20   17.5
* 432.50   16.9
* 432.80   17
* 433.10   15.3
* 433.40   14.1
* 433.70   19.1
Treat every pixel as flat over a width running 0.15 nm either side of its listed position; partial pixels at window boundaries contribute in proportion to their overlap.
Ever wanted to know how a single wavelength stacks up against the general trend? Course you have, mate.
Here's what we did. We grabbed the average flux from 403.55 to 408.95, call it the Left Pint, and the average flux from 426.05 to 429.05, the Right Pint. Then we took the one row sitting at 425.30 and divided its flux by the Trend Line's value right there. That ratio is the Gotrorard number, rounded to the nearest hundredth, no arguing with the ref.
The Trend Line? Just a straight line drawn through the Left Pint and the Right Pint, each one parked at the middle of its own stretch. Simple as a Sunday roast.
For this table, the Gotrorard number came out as 0.98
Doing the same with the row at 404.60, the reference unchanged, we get 0.98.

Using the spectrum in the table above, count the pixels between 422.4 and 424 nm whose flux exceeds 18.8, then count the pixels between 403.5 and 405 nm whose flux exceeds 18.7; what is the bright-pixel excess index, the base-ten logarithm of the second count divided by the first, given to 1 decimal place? 0.2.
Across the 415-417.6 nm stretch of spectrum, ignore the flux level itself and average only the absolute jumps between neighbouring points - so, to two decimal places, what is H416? 0.56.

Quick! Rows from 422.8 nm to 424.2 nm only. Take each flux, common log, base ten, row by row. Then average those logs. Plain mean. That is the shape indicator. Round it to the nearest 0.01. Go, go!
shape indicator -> 1.27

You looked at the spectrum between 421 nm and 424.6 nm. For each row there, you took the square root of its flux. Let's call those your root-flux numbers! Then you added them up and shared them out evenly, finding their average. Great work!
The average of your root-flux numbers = 4.33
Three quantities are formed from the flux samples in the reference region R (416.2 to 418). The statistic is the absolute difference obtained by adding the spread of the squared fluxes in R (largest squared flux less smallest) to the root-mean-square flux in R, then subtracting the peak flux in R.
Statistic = 96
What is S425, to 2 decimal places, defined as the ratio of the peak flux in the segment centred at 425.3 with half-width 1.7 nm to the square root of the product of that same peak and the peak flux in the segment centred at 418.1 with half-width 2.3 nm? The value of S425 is 0.96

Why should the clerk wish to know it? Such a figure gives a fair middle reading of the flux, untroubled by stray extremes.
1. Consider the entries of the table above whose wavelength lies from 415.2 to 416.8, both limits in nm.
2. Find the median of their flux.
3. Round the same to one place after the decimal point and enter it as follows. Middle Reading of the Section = 20.5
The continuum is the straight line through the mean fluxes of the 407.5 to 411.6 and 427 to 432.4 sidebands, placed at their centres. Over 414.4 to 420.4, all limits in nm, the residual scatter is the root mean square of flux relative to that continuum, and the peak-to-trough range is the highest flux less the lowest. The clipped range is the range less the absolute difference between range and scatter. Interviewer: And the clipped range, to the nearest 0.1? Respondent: 1.3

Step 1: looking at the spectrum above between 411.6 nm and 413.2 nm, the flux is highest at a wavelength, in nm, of 413.00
